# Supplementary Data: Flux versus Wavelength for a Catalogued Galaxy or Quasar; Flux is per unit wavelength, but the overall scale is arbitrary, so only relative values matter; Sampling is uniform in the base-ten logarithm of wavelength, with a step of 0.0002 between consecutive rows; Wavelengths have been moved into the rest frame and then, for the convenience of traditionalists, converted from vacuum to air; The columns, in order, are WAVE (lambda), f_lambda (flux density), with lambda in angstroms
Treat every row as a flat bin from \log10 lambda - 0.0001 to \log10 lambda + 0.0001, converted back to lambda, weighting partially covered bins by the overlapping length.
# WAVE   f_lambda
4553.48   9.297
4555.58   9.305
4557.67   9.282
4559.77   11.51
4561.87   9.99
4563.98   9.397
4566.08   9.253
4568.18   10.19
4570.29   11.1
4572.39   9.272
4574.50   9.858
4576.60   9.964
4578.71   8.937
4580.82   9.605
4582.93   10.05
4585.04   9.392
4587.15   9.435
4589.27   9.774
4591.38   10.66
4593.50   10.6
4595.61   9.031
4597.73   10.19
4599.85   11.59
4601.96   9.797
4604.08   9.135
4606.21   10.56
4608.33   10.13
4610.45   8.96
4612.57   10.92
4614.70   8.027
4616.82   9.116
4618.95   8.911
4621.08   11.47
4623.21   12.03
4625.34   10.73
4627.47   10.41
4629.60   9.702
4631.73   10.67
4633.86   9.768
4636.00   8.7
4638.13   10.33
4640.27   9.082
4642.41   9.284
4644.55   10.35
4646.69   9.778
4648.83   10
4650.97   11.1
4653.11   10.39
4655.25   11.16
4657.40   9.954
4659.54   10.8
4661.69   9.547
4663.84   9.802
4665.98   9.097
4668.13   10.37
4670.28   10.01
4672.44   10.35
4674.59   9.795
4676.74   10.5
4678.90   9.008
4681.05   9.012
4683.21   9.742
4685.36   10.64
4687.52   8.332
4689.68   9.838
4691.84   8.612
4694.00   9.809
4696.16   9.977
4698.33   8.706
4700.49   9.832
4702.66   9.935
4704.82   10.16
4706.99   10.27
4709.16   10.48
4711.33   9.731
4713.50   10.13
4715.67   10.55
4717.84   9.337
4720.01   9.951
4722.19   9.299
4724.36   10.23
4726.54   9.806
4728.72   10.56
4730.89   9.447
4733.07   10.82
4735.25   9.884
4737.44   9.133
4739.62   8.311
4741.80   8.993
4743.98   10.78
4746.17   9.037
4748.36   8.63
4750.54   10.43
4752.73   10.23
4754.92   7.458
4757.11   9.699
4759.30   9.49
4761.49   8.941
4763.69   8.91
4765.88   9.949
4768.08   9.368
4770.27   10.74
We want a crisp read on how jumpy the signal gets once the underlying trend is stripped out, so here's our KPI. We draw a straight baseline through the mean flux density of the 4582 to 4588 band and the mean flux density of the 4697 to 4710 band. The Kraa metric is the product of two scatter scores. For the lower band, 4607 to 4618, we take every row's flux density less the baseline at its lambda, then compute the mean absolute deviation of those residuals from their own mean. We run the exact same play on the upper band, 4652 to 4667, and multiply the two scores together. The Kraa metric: 0.52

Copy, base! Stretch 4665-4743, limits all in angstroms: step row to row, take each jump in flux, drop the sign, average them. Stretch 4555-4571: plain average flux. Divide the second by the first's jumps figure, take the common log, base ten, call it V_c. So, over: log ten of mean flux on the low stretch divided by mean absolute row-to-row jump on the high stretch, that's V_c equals 1.10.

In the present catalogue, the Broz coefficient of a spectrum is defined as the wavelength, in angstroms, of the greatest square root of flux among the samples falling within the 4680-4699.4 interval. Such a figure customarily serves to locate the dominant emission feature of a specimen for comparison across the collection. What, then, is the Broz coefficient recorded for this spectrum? 4685.36 angstroms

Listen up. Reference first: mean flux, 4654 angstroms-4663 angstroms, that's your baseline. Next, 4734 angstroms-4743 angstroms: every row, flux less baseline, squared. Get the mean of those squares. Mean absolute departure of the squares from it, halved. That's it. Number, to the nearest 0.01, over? 0.56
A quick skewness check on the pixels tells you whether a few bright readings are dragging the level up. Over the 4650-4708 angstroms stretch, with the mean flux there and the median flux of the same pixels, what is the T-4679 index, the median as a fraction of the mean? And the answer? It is 1.006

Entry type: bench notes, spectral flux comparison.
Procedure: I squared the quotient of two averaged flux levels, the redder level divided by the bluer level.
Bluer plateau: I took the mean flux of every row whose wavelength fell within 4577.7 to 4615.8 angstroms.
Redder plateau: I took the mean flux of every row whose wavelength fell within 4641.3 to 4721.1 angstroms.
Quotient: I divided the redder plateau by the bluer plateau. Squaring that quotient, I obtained 1.02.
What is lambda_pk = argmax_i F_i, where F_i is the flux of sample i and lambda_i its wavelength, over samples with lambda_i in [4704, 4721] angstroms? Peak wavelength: 4715.67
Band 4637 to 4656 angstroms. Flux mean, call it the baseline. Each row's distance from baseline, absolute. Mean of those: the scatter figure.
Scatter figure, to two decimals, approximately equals 0.56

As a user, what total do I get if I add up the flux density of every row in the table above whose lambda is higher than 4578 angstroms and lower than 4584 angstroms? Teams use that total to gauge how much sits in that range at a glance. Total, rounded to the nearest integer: 29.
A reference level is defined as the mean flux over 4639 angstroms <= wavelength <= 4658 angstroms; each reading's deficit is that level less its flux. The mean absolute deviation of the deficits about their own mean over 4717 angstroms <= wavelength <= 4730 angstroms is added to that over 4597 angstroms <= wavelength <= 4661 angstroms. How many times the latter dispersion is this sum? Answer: 1.5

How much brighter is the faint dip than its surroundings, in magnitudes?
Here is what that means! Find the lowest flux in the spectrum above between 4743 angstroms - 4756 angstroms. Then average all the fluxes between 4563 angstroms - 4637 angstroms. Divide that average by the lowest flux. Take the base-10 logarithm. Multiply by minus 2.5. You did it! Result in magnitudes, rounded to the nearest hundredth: -0.31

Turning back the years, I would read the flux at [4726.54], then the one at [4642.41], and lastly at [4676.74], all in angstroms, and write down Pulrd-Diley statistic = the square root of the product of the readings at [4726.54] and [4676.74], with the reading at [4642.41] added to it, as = 19.4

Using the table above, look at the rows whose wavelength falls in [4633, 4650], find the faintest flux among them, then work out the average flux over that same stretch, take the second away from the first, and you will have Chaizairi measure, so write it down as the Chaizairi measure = -1.0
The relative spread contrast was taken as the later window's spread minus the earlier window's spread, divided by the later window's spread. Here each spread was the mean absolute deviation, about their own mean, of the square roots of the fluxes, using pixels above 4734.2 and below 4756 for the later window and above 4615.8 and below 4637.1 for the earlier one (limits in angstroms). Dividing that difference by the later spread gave 0.0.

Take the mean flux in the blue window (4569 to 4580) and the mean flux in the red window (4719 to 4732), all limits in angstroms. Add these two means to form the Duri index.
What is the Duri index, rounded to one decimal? 19.7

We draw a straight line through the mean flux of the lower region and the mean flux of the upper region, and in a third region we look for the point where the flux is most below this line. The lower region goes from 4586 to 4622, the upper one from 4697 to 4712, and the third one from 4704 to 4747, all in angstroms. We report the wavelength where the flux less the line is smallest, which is 4739.62 angstroms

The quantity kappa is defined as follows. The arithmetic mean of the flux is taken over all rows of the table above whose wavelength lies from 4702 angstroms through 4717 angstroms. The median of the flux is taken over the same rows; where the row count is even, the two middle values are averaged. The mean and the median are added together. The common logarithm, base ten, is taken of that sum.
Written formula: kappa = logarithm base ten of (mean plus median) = 1.31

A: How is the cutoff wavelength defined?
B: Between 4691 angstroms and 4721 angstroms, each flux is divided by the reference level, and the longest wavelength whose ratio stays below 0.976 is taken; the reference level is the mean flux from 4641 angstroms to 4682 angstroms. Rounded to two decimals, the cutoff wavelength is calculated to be 4717.84 angstroms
